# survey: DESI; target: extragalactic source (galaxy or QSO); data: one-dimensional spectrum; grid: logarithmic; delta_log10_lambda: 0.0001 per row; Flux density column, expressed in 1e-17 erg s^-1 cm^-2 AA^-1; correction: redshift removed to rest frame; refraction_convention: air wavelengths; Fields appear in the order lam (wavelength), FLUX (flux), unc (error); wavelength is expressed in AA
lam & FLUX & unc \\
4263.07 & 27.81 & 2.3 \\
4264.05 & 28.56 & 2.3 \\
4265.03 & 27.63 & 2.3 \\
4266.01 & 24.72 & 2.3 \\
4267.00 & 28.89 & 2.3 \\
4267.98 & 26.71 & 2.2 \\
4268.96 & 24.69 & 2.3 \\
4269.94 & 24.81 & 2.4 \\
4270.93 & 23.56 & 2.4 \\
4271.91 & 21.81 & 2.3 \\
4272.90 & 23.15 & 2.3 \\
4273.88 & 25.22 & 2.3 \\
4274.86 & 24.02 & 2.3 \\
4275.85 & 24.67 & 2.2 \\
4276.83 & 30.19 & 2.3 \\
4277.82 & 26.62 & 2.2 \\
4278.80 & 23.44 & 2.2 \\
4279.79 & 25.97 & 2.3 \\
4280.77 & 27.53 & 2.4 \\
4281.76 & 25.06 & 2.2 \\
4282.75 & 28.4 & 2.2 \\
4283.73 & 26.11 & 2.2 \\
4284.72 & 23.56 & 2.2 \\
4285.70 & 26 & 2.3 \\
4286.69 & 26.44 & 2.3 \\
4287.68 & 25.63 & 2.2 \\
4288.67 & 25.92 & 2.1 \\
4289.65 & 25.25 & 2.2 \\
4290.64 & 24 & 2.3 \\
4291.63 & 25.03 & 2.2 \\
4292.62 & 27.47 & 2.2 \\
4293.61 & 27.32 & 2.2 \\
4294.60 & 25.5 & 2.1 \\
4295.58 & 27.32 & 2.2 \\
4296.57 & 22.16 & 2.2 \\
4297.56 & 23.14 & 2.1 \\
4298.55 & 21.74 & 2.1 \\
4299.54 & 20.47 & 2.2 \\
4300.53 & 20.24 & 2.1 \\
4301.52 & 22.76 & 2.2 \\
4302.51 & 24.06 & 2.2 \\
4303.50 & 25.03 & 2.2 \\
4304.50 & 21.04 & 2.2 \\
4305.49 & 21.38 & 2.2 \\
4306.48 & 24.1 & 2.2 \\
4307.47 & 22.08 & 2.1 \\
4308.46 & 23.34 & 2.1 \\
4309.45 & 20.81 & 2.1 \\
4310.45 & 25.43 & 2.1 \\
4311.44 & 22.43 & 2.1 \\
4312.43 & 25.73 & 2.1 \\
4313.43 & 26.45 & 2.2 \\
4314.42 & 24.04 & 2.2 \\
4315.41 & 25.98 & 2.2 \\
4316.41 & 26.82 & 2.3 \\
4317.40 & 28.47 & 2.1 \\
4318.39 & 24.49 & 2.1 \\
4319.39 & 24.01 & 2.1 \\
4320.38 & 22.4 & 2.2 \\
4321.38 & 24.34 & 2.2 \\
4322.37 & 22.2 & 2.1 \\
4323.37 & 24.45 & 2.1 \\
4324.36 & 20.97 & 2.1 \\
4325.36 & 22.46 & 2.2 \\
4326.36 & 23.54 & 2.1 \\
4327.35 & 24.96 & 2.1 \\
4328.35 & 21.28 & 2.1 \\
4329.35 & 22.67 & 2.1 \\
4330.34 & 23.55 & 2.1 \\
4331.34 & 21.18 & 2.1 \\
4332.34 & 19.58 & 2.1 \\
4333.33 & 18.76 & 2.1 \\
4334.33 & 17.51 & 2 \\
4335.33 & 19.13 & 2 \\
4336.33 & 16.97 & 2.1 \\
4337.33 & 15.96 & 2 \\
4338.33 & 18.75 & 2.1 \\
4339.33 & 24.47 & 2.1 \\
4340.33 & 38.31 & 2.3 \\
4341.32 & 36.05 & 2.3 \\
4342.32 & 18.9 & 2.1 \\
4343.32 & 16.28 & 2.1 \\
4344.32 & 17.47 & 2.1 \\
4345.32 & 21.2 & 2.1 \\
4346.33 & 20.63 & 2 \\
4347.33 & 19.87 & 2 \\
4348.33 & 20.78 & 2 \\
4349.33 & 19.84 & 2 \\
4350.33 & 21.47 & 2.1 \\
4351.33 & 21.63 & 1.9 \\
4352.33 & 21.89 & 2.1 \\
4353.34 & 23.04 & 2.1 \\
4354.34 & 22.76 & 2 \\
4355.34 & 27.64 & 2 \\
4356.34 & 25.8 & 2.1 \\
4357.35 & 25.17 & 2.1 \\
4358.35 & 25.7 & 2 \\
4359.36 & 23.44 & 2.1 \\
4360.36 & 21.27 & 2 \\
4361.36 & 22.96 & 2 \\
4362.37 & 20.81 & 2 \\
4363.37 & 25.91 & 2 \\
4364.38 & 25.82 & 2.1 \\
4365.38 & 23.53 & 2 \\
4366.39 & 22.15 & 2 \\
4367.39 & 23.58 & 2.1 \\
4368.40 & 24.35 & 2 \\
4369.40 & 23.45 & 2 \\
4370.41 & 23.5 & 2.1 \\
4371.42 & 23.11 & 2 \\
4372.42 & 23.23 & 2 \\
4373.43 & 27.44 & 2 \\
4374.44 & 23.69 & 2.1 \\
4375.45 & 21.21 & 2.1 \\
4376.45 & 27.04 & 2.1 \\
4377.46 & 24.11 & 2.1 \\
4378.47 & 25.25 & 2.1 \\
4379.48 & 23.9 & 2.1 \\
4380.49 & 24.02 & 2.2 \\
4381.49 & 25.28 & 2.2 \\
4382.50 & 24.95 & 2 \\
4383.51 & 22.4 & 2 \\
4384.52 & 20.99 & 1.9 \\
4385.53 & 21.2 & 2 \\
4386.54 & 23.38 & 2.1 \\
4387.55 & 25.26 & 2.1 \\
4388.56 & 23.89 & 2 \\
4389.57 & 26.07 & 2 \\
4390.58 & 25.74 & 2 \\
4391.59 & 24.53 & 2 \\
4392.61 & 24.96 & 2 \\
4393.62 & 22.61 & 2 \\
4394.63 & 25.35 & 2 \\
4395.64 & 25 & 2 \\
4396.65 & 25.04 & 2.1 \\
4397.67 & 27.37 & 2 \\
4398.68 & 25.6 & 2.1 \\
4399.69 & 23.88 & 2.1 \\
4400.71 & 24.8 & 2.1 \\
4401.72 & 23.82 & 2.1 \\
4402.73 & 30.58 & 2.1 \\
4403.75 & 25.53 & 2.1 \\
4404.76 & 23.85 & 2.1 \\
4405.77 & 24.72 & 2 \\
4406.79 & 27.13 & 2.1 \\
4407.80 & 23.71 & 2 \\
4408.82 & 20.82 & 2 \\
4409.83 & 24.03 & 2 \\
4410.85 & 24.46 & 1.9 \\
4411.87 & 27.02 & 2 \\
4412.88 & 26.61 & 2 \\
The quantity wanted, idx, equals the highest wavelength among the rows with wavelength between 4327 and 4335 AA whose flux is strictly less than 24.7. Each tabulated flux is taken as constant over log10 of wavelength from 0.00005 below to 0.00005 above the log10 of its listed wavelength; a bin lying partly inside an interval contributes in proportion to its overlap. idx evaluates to 4334.33 AA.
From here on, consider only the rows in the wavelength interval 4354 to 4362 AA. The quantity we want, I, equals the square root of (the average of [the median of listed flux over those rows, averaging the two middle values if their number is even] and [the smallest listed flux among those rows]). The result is 4.77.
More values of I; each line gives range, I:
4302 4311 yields 4.70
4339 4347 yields 4.31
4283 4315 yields 4.71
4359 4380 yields 4.71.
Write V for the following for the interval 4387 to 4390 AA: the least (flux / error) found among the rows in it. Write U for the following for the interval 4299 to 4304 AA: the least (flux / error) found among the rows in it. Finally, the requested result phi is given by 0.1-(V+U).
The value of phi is -21.1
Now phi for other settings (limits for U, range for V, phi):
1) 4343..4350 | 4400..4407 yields -19.0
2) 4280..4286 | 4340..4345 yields -18.4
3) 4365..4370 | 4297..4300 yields -20.3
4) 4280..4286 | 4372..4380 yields -20.7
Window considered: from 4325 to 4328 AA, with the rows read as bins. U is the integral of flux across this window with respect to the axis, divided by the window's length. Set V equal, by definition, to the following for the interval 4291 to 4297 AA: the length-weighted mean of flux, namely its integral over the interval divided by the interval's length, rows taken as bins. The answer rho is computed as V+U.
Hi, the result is 49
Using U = 23.6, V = 25.8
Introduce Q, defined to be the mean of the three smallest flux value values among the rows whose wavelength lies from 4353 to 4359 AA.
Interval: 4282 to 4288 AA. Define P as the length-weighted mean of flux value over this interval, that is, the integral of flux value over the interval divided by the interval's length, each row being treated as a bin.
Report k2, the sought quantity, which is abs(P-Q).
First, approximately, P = 26.0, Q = 23.7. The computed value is 2.3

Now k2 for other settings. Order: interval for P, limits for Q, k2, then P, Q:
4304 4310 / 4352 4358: 0.4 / 22.1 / 22.6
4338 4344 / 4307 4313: 3.7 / 25.4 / 21.8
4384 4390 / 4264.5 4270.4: 1.3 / 23.4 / 24.7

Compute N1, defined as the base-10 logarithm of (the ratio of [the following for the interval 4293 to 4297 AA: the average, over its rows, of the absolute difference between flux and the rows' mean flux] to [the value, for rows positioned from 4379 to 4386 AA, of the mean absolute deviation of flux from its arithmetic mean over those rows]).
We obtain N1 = 0.07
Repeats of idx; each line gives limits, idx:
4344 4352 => 4351.33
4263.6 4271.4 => 4270.93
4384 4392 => 4391.59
